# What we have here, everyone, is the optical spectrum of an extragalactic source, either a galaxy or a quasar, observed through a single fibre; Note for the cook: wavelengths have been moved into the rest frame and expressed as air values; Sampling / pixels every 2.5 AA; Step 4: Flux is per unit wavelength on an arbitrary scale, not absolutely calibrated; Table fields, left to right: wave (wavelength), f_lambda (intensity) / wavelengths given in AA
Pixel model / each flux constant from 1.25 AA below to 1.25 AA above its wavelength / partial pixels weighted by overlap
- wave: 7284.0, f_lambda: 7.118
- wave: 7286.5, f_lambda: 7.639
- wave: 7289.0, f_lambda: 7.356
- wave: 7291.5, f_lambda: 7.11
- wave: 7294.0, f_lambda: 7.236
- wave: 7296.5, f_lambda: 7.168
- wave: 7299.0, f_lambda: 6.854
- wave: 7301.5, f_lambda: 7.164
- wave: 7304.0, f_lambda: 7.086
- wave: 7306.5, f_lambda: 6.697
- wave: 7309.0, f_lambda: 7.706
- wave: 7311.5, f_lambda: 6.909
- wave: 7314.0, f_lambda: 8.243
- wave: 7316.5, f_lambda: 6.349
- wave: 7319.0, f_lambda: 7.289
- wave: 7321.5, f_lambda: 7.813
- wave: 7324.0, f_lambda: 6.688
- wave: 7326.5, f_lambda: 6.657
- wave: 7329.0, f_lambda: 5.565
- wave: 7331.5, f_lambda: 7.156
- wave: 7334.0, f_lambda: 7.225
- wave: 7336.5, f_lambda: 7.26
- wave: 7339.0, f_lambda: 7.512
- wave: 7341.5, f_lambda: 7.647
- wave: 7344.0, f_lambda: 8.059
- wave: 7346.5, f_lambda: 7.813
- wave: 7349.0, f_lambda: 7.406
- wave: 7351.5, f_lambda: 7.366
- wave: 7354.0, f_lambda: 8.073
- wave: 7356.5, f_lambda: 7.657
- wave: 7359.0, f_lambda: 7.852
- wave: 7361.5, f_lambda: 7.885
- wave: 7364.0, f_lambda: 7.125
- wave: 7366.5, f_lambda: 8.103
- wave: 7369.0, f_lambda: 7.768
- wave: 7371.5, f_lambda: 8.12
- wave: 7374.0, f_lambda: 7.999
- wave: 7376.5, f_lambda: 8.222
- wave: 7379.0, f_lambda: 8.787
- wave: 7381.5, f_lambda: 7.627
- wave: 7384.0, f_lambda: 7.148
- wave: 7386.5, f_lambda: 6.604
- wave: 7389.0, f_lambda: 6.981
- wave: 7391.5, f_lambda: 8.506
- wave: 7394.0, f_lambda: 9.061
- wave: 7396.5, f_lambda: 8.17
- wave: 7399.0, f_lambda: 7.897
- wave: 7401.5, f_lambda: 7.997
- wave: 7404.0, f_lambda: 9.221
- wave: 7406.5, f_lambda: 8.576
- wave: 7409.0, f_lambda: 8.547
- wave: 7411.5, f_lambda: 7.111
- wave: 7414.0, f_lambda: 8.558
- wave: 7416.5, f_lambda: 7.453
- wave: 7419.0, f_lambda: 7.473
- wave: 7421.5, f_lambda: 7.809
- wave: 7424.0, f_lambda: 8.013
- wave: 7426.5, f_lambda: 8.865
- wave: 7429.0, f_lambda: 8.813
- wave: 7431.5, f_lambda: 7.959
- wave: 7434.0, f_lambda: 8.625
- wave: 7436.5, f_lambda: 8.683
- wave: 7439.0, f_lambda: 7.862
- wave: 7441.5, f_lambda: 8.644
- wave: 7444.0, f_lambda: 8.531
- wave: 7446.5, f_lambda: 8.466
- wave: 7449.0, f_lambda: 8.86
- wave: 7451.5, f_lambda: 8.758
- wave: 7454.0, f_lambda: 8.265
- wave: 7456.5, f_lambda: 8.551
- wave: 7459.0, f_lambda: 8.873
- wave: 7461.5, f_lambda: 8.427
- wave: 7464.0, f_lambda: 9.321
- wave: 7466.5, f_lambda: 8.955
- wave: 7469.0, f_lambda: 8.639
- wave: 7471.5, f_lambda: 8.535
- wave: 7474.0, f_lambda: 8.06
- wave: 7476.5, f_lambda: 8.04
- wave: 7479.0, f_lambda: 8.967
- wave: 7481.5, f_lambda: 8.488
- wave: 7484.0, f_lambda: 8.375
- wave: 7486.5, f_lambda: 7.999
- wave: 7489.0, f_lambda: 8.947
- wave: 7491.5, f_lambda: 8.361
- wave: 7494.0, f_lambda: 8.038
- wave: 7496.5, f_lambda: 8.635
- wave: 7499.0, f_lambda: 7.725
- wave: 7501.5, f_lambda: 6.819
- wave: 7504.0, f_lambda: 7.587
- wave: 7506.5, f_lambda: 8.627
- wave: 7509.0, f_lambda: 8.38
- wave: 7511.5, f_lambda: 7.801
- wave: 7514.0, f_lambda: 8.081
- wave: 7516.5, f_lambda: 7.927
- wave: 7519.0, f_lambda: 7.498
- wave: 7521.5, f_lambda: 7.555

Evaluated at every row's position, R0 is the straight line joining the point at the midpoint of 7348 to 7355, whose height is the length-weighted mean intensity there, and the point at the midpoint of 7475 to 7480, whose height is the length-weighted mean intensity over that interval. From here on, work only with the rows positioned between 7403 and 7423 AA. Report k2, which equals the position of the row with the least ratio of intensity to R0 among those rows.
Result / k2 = 7411.5 AA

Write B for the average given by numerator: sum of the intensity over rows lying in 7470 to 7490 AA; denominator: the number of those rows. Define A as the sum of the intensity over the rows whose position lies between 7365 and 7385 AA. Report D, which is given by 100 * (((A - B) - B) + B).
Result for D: 5535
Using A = 64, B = 8.4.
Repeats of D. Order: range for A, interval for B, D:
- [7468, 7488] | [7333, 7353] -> 5957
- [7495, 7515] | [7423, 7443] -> 5522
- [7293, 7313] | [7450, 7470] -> 4810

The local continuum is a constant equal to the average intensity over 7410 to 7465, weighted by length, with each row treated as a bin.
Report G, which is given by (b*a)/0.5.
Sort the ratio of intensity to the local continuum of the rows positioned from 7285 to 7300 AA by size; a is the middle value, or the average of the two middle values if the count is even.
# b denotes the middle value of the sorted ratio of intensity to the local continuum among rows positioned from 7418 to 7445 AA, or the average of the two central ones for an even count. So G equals 1.76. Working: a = 0.86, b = 1.02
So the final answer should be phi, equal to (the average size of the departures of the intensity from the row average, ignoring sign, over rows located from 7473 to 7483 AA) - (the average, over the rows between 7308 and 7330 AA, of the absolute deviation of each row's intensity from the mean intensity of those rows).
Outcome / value -0.32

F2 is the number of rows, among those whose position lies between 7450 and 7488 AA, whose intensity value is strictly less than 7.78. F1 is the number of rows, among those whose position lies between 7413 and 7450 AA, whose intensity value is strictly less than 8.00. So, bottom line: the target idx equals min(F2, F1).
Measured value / 0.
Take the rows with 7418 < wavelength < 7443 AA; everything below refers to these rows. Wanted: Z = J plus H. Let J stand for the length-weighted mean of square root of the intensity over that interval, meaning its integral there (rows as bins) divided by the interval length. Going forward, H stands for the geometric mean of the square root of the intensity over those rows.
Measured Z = 5.75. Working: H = 2.87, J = 2.88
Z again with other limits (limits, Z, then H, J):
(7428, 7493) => 5.84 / 2.92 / 2.92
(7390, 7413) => 5.77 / 2.88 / 2.88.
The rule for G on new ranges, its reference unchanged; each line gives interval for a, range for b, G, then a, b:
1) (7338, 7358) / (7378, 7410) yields 1.79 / 0.92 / 0.98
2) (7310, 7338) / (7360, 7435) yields 1.64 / 0.86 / 0.96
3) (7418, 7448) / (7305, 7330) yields 1.66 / 1.02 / 0.81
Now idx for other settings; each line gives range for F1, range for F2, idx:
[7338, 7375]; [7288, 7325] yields 11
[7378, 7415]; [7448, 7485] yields 0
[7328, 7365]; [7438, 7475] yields 0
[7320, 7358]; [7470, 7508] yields 3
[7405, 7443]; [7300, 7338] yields 6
